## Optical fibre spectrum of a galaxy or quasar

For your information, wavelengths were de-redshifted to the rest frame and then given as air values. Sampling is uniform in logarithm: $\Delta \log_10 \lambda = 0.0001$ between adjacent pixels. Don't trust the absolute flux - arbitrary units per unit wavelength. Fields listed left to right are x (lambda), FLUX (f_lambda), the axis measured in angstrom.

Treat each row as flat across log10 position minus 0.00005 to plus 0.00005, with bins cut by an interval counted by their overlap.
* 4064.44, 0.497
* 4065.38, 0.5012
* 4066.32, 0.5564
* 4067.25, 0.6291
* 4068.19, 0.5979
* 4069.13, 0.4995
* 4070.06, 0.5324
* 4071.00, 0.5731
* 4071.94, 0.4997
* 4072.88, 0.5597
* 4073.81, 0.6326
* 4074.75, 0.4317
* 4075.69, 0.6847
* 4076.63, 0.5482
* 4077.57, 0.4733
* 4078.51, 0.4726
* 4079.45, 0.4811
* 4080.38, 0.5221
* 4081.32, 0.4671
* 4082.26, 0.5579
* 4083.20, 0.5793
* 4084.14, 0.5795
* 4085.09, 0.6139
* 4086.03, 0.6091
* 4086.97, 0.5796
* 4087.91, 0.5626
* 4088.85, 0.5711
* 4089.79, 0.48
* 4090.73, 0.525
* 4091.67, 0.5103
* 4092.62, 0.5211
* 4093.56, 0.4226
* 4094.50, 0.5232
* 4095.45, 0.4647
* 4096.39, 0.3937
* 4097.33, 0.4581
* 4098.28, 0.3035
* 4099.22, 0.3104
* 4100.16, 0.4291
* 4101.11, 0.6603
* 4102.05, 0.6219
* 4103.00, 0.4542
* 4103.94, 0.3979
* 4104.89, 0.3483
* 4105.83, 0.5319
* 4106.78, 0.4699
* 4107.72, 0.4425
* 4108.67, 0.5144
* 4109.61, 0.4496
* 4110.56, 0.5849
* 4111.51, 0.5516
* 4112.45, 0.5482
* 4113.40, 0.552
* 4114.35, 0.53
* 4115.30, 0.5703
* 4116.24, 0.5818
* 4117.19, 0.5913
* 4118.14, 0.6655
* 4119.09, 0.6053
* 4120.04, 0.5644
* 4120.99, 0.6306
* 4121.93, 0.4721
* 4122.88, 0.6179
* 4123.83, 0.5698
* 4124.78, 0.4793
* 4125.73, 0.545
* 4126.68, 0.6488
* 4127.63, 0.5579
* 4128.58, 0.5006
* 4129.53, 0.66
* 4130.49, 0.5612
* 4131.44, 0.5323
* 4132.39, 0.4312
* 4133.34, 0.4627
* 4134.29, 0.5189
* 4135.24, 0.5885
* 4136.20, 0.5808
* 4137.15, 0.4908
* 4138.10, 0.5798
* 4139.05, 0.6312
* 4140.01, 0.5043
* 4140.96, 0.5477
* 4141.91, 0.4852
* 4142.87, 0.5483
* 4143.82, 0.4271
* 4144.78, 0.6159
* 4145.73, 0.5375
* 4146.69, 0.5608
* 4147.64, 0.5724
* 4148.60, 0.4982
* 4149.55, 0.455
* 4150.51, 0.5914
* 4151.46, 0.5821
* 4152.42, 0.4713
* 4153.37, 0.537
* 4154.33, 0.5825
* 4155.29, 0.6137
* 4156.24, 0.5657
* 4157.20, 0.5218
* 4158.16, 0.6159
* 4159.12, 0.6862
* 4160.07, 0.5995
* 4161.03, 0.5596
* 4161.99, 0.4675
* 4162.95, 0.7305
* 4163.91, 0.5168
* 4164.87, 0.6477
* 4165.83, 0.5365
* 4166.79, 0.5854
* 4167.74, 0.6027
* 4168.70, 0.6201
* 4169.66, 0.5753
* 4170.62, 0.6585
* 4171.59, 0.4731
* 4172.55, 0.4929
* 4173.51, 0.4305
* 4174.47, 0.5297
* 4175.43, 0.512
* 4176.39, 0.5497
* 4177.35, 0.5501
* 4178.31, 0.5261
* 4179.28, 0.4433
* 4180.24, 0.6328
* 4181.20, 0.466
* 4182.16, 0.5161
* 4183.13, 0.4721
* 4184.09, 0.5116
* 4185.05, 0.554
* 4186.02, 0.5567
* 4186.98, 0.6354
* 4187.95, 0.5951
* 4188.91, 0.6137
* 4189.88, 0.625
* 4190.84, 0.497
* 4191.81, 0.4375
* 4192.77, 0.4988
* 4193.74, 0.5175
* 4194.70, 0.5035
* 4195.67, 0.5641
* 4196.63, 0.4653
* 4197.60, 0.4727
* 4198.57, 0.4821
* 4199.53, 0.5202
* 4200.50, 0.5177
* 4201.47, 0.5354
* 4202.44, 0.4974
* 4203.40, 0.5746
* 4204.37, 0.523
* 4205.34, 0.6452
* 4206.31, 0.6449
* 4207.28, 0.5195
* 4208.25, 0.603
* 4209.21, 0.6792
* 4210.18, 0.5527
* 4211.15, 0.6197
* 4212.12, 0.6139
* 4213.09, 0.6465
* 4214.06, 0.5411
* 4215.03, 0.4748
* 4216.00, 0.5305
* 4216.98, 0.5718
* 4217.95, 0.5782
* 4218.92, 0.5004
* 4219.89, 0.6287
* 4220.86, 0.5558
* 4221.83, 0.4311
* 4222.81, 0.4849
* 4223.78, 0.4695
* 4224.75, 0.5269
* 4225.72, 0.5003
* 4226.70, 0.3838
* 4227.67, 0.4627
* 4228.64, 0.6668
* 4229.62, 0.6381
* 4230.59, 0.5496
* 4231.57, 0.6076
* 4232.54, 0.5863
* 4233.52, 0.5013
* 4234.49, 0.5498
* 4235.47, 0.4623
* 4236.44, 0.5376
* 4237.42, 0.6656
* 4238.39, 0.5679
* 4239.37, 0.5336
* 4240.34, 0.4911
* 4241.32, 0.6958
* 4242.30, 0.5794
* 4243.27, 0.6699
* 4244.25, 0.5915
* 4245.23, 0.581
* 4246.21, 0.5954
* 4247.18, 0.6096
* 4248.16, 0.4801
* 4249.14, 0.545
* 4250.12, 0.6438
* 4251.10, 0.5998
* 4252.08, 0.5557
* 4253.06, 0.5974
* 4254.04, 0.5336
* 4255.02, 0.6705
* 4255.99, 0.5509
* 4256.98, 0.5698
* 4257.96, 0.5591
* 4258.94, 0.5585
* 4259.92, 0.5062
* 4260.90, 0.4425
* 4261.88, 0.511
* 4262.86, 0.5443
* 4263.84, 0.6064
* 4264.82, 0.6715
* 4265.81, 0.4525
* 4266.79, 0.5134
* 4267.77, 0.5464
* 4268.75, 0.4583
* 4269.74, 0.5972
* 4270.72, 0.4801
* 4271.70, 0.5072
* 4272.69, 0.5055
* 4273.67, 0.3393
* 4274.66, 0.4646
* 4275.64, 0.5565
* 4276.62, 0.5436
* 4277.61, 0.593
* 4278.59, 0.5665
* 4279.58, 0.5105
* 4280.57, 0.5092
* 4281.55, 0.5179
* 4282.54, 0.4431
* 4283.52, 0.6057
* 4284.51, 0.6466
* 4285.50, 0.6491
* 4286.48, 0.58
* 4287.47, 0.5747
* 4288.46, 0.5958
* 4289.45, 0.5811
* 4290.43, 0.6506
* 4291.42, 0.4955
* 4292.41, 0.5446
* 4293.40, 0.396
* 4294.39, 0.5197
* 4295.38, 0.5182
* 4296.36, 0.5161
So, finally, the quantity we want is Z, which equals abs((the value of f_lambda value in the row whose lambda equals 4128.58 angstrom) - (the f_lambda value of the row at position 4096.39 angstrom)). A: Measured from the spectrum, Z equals 0.107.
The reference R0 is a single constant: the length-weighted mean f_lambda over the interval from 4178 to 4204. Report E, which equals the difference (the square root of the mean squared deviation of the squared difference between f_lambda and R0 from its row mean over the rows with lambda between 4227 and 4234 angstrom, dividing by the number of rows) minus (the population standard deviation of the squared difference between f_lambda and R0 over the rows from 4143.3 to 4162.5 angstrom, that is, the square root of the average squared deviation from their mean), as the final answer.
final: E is 0.001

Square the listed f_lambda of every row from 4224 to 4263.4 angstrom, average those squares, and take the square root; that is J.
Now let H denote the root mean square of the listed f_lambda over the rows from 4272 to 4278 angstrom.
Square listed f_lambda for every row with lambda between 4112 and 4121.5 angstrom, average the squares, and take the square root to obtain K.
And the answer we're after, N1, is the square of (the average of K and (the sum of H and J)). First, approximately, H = 0.507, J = 0.565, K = 0.585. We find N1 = 0.686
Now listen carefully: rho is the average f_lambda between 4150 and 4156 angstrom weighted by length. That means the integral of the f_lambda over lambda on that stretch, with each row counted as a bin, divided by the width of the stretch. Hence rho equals 0.56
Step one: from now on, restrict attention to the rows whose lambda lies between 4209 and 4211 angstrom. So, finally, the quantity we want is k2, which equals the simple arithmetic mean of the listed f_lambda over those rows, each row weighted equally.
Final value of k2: 0.62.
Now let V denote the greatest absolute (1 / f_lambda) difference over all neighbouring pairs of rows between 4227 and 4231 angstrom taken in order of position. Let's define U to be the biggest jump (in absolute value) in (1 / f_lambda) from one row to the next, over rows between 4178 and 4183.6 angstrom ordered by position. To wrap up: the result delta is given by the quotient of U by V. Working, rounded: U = 0.68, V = 0.66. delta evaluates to 1.02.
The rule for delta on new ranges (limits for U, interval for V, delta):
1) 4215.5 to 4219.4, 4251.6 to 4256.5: 0.70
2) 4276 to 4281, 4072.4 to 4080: 0.23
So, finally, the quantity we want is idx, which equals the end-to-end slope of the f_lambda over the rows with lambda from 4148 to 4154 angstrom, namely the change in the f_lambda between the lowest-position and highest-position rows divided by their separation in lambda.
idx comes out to 0.01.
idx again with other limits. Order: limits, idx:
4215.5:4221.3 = 0.01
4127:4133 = -0.03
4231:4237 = -0.01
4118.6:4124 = -0.01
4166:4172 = -0.02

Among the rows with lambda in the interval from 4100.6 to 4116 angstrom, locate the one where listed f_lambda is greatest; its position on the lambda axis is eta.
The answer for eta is 4101.11 angstrom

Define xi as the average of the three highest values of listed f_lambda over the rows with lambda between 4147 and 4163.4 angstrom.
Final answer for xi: 0.68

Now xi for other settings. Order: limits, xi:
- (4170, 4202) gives 0.64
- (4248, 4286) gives 0.66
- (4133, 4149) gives 0.61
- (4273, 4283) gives 0.57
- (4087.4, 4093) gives 0.55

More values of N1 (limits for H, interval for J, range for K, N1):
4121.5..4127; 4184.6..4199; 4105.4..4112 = 0.645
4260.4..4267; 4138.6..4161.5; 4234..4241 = 0.676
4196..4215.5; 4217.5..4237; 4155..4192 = 0.687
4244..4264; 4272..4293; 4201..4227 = 0.699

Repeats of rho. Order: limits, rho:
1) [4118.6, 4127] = 0.57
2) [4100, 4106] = 0.49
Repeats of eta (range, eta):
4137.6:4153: 4139.05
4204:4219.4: 4209.21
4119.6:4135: 4129.53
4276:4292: 4290.43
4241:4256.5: 4241.32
